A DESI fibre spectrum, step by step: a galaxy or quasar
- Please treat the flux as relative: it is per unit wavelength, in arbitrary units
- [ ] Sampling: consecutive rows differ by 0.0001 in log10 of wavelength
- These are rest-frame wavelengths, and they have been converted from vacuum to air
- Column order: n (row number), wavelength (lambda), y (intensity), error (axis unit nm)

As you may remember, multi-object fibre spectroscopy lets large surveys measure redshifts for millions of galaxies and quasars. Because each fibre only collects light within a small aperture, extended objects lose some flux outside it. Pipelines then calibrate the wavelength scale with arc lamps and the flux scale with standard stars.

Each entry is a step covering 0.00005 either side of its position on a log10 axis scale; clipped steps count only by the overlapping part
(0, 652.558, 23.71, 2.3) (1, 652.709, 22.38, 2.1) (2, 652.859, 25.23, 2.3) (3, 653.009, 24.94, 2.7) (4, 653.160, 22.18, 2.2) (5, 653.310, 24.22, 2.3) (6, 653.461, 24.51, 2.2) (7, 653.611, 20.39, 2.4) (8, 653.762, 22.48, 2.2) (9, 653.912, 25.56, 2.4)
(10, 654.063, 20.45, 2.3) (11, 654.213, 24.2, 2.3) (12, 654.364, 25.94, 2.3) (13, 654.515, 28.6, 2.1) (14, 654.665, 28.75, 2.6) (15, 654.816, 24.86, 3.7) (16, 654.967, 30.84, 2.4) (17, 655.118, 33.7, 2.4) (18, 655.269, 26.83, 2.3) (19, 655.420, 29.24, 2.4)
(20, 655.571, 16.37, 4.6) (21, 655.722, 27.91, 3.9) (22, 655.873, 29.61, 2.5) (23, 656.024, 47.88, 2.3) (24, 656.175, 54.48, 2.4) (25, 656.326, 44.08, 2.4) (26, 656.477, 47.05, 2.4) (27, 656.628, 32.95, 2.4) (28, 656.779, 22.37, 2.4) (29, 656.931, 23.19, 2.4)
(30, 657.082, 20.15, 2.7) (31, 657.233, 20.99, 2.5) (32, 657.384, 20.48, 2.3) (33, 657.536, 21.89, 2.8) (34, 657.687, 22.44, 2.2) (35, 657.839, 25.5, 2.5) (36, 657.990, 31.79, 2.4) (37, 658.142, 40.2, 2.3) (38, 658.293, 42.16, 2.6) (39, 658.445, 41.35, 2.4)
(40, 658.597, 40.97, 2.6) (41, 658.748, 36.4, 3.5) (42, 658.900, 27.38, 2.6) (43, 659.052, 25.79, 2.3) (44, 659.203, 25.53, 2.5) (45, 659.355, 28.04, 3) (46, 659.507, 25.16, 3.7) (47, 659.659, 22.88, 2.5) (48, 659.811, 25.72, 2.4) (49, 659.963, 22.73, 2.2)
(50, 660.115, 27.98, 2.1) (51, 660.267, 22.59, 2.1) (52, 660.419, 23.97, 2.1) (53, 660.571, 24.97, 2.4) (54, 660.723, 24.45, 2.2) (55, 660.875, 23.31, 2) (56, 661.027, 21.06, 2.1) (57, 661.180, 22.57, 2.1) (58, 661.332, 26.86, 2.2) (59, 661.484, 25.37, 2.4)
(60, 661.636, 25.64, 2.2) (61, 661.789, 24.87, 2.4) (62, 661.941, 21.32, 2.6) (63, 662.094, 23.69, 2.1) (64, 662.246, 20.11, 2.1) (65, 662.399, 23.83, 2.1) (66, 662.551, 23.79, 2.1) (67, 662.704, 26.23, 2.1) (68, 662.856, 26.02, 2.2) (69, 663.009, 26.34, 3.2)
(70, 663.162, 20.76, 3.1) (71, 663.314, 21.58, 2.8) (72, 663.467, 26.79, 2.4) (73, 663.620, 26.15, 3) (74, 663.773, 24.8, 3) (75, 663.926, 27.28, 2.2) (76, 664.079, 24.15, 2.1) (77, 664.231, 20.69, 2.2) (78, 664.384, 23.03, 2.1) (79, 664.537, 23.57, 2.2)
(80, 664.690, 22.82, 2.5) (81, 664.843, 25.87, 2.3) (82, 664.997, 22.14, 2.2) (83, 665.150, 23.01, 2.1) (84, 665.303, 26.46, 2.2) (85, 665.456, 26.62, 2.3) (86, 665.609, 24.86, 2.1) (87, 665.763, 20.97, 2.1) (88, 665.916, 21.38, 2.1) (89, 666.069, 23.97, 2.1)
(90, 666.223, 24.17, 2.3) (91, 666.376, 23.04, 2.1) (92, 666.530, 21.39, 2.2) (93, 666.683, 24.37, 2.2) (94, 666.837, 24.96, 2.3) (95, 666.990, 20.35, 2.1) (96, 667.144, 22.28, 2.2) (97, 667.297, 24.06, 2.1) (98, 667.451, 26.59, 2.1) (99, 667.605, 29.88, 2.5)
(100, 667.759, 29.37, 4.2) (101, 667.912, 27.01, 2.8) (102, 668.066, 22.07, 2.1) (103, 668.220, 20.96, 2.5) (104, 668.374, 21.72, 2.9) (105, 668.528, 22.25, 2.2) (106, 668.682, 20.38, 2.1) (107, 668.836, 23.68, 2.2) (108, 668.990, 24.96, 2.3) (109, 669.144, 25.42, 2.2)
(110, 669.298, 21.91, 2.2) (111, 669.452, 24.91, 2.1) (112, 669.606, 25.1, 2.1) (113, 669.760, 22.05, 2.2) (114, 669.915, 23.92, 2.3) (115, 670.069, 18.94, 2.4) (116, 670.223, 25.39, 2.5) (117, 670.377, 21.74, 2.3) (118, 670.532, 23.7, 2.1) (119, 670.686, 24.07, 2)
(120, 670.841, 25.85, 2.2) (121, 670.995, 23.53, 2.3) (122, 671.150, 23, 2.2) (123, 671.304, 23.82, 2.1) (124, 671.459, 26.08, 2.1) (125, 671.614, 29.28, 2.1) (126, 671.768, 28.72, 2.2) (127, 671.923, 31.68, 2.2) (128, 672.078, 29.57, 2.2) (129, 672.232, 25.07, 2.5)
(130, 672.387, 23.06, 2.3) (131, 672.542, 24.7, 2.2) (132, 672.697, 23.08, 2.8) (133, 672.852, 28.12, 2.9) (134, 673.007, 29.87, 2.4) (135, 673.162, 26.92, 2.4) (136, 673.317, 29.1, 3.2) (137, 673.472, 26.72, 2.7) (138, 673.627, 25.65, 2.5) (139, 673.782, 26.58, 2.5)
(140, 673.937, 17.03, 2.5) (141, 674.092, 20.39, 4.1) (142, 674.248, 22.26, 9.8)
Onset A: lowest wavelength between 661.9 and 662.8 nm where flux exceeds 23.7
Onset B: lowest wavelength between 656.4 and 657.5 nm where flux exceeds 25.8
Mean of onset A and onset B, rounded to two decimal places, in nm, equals 659.44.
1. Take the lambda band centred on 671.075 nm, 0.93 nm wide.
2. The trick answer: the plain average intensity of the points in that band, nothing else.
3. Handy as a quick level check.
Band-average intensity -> 24.4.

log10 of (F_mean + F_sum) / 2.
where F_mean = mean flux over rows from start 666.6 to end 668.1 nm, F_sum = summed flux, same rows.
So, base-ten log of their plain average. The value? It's 2.14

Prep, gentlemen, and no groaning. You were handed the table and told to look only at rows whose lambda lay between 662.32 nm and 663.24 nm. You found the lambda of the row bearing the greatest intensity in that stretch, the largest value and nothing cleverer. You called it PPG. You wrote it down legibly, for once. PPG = 663.009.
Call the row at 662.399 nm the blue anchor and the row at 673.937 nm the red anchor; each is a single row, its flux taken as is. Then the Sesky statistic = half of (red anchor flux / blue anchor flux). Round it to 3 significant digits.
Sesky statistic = 0.357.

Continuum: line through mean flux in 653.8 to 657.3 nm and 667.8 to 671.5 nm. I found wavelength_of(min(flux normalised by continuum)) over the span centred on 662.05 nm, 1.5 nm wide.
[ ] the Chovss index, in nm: 662.246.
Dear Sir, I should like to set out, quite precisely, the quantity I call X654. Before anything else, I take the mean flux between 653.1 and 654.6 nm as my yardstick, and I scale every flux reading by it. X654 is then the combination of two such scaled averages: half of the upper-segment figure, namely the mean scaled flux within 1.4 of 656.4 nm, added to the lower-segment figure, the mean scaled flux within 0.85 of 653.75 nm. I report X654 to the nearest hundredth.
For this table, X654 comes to 1.63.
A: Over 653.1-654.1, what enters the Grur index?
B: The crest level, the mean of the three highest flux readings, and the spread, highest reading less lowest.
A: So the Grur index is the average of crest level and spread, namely 15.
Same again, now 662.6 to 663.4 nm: 16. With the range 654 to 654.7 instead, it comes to 18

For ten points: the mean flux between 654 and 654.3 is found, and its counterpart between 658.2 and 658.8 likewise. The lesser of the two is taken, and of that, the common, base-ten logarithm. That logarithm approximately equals 1.35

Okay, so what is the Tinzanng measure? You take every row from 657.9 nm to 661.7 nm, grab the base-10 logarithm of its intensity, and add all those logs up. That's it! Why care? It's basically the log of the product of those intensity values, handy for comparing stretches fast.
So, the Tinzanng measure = 36.0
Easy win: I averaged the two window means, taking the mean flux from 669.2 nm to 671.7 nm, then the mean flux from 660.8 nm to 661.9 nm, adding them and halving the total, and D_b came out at 24.1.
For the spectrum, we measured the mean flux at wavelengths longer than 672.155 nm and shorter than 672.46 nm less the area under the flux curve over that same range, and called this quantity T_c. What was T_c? 17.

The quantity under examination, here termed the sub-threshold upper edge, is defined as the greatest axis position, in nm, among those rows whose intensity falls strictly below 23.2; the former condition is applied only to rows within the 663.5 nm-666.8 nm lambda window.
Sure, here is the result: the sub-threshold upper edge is 666.530 nm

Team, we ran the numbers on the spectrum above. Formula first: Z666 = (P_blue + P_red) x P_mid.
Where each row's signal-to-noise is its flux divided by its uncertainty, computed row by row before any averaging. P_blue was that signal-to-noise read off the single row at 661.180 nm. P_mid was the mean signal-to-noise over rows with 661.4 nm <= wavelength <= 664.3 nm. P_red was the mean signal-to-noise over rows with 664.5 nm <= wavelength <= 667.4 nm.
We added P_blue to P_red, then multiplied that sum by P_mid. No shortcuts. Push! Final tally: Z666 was 218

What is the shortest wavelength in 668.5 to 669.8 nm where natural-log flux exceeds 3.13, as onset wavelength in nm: 668.836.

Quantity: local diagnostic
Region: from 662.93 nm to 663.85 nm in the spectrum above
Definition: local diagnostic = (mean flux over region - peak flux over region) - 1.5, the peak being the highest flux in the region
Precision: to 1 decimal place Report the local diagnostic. -3.9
